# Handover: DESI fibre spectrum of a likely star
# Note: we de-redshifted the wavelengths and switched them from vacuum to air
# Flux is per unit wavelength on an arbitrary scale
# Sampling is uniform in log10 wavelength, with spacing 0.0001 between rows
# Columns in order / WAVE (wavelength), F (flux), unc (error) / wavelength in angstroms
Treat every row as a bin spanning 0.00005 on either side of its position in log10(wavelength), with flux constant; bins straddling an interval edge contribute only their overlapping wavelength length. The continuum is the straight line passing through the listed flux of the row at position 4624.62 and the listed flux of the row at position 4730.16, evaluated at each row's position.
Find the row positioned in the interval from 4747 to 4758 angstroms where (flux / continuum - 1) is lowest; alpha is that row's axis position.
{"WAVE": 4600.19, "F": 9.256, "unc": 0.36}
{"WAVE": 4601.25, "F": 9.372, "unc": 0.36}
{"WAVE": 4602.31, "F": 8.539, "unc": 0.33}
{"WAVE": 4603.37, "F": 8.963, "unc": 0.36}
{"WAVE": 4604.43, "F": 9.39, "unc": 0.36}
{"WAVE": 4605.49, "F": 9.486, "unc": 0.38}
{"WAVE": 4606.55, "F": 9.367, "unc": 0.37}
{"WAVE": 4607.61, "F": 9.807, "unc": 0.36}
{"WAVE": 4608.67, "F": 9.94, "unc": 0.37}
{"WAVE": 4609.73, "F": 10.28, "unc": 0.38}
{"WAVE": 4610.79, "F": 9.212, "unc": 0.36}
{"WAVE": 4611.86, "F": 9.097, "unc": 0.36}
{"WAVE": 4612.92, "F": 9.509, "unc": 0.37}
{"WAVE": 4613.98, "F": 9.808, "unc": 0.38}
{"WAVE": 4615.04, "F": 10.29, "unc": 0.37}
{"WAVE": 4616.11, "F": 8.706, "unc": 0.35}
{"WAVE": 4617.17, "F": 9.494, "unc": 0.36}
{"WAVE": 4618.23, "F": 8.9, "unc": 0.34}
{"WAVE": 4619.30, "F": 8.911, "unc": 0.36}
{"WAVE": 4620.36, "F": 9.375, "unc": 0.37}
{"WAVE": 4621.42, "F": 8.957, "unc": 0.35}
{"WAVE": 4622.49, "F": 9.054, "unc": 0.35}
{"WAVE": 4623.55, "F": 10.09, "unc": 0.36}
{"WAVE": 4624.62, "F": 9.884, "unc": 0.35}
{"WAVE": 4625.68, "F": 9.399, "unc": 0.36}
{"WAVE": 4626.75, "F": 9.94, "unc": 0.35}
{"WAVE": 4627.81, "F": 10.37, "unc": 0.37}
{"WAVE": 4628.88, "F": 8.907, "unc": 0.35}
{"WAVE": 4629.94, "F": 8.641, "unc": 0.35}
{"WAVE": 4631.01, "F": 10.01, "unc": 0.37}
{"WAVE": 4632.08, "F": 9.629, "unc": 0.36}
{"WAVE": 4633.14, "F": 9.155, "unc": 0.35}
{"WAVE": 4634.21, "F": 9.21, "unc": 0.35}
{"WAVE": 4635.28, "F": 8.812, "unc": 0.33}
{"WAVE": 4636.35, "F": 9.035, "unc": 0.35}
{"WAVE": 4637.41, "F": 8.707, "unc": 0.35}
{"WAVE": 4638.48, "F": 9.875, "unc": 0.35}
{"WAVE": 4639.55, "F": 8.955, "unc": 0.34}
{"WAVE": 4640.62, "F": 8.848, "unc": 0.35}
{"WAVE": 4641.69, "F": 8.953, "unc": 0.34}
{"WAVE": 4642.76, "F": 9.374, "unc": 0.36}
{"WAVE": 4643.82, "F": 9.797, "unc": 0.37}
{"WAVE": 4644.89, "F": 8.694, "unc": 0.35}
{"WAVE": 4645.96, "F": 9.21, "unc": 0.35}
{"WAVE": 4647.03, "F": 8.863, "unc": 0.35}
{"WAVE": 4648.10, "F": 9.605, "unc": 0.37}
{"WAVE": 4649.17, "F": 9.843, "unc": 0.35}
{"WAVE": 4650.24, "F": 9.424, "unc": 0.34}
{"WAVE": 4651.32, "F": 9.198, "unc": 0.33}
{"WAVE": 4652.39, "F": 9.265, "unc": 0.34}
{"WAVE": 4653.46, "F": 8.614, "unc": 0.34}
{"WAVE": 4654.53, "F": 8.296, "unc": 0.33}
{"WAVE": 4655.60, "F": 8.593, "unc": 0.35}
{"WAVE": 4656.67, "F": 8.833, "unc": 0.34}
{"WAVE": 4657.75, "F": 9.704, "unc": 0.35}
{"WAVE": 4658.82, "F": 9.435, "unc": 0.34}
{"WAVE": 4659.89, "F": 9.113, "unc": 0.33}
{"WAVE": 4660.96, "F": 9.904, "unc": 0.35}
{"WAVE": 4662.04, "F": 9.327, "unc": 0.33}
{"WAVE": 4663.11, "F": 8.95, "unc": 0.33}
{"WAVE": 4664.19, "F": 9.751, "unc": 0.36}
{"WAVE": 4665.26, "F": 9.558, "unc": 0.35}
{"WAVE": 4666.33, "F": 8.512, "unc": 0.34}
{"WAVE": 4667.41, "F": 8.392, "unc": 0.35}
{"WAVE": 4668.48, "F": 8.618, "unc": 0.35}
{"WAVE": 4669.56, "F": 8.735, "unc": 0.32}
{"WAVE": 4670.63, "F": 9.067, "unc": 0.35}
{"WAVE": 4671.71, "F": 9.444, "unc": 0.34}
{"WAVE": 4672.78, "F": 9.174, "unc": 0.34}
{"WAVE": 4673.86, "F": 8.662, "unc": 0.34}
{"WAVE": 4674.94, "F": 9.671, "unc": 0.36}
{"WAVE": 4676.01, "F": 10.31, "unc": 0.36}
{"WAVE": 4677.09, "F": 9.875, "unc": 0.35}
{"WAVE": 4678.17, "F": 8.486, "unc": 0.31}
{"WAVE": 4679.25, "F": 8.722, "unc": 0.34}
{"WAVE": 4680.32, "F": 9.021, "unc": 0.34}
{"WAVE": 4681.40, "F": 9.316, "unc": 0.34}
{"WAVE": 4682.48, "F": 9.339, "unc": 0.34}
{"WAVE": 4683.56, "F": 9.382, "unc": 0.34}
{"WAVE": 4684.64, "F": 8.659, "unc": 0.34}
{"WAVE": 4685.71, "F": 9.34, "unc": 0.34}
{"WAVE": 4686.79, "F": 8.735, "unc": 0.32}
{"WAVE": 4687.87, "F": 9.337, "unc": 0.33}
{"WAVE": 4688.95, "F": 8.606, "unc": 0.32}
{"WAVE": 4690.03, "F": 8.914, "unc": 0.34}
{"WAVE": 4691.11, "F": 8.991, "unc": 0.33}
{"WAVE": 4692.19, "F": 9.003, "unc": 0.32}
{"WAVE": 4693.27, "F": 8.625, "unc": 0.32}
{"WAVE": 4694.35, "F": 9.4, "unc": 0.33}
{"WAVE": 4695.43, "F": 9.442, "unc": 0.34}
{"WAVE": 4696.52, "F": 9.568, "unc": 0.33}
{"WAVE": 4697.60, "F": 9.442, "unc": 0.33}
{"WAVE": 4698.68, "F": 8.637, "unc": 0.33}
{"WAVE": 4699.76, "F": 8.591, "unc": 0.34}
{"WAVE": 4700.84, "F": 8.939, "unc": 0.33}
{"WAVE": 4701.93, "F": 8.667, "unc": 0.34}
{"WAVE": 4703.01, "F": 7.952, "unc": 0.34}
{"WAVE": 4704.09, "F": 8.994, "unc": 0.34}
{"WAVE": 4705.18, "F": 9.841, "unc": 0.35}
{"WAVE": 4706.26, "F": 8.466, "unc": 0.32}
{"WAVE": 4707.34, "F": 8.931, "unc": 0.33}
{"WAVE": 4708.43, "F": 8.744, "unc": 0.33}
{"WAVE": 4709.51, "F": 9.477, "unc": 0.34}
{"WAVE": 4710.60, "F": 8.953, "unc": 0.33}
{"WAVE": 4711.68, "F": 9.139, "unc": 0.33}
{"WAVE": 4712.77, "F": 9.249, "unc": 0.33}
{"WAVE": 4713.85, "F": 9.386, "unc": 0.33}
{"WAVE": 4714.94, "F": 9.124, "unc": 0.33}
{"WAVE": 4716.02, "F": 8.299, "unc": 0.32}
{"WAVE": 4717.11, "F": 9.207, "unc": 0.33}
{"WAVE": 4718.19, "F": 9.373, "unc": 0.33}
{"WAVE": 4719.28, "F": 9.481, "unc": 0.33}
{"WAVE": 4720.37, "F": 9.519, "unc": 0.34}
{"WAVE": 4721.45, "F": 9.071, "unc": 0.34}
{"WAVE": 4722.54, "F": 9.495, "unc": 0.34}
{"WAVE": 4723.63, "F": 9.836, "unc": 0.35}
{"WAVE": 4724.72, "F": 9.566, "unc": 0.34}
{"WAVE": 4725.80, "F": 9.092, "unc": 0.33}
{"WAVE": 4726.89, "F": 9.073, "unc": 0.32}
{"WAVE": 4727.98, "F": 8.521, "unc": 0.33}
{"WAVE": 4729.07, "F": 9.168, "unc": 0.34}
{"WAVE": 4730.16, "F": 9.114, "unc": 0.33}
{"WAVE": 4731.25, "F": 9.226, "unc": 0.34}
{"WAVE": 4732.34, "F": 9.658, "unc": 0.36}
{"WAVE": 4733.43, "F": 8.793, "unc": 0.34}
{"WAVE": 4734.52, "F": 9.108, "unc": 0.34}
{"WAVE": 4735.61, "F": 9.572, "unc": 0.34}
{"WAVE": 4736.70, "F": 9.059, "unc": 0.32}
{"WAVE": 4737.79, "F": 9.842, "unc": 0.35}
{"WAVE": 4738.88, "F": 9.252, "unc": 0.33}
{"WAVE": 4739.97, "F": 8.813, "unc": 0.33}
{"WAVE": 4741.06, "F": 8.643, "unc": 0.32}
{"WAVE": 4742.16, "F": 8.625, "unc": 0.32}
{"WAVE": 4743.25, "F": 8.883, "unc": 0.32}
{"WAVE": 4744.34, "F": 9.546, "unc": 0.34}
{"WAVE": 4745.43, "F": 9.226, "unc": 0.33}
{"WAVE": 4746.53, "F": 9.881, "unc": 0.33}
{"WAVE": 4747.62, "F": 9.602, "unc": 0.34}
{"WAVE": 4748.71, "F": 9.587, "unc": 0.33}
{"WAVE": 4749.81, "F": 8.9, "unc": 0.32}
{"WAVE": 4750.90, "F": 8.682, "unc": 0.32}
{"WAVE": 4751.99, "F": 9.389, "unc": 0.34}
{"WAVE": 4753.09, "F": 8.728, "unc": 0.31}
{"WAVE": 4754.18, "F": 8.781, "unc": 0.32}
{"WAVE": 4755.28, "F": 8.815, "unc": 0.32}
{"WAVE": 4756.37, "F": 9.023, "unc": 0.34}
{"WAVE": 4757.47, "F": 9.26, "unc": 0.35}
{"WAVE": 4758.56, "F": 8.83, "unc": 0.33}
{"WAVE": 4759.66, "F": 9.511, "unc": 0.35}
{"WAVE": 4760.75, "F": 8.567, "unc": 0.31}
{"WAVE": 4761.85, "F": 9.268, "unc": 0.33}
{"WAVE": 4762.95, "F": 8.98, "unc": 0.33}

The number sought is 4750.90 angstroms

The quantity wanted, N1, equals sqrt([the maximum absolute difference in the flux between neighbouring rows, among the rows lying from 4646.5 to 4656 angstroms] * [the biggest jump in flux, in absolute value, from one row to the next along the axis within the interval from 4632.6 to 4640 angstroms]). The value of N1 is 0.93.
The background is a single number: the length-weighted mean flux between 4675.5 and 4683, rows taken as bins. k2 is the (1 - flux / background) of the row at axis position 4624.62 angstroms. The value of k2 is -0.06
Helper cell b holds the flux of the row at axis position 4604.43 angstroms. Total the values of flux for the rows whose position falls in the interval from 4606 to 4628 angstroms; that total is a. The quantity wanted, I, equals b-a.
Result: -191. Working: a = 200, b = 9.39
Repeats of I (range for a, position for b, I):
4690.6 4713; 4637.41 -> -180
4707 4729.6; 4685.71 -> -183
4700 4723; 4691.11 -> -181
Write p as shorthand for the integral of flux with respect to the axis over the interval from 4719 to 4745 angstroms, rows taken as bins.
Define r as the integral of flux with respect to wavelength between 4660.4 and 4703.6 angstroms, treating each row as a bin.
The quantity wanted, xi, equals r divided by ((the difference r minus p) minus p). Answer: -4.53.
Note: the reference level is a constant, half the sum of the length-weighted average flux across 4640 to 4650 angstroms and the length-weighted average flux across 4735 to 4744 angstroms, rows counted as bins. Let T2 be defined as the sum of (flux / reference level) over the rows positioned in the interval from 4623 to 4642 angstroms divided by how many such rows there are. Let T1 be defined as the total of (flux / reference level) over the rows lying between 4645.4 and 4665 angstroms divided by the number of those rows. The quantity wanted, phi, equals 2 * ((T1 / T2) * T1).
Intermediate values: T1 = 1.00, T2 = 1.02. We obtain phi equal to 1.98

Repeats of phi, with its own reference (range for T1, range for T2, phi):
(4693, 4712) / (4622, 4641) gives 1.88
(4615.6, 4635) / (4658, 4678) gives 2.07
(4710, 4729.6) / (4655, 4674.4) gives 2.03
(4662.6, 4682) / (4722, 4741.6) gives 1.97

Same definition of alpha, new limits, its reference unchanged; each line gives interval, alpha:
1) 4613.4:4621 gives 4616.11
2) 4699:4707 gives 4703.01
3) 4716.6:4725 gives 4721.45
